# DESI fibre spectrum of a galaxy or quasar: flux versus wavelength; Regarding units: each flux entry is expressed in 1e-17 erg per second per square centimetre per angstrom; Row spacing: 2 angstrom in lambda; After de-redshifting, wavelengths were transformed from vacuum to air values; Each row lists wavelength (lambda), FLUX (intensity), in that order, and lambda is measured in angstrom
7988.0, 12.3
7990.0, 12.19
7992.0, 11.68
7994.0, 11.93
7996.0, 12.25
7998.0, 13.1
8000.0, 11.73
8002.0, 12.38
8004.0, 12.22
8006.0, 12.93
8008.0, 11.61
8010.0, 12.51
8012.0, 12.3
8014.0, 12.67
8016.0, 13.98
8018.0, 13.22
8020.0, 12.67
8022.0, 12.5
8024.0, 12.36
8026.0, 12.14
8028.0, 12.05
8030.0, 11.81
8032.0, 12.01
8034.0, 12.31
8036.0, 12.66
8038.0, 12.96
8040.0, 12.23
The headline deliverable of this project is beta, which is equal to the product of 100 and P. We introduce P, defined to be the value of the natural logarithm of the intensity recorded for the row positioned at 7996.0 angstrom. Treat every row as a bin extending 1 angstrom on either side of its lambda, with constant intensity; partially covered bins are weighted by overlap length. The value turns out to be 251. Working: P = 2.51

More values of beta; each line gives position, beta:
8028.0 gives 249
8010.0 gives 253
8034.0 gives 251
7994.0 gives 248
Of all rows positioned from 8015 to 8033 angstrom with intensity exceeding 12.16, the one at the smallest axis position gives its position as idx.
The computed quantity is 8016.0 angstrom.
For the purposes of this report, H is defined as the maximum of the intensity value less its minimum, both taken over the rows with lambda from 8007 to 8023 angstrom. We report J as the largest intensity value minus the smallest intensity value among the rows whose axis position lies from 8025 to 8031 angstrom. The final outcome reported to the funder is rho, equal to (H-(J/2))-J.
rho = 1.9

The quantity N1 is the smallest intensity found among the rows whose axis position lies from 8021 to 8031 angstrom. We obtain 11.81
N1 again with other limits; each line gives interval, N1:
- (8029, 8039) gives 11.81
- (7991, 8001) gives 11.68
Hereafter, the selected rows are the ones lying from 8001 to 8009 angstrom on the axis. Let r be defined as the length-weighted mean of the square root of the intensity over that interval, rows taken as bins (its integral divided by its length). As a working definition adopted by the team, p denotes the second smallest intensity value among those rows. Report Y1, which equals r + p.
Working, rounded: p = 12.22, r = 3.50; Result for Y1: 15.7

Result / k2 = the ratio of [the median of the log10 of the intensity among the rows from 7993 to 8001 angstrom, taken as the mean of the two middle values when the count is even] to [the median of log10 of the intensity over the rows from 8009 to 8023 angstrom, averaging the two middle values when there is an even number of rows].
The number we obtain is 0.98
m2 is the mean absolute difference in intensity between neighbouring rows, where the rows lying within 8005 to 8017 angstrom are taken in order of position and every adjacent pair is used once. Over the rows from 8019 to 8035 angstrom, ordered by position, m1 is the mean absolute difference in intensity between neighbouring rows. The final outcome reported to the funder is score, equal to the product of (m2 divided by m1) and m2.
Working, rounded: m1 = 0.19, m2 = 0.8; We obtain 3.5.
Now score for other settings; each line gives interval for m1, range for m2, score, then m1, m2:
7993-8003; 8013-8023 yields 0.6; 0.80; 0.7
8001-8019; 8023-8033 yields 0.0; 0.72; 0.2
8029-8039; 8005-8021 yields 2.1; 0.29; 0.8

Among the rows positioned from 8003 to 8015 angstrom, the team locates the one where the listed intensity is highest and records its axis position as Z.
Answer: 8006.0 angstrom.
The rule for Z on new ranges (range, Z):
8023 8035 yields 8024.0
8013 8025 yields 8016.0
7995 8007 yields 7998.0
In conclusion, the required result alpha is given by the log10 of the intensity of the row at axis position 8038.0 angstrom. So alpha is 1.11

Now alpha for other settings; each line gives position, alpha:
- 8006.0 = 1.11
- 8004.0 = 1.09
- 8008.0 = 1.06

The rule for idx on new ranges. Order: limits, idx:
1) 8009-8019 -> 8010.0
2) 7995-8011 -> 7996.0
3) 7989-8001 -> 7990.0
